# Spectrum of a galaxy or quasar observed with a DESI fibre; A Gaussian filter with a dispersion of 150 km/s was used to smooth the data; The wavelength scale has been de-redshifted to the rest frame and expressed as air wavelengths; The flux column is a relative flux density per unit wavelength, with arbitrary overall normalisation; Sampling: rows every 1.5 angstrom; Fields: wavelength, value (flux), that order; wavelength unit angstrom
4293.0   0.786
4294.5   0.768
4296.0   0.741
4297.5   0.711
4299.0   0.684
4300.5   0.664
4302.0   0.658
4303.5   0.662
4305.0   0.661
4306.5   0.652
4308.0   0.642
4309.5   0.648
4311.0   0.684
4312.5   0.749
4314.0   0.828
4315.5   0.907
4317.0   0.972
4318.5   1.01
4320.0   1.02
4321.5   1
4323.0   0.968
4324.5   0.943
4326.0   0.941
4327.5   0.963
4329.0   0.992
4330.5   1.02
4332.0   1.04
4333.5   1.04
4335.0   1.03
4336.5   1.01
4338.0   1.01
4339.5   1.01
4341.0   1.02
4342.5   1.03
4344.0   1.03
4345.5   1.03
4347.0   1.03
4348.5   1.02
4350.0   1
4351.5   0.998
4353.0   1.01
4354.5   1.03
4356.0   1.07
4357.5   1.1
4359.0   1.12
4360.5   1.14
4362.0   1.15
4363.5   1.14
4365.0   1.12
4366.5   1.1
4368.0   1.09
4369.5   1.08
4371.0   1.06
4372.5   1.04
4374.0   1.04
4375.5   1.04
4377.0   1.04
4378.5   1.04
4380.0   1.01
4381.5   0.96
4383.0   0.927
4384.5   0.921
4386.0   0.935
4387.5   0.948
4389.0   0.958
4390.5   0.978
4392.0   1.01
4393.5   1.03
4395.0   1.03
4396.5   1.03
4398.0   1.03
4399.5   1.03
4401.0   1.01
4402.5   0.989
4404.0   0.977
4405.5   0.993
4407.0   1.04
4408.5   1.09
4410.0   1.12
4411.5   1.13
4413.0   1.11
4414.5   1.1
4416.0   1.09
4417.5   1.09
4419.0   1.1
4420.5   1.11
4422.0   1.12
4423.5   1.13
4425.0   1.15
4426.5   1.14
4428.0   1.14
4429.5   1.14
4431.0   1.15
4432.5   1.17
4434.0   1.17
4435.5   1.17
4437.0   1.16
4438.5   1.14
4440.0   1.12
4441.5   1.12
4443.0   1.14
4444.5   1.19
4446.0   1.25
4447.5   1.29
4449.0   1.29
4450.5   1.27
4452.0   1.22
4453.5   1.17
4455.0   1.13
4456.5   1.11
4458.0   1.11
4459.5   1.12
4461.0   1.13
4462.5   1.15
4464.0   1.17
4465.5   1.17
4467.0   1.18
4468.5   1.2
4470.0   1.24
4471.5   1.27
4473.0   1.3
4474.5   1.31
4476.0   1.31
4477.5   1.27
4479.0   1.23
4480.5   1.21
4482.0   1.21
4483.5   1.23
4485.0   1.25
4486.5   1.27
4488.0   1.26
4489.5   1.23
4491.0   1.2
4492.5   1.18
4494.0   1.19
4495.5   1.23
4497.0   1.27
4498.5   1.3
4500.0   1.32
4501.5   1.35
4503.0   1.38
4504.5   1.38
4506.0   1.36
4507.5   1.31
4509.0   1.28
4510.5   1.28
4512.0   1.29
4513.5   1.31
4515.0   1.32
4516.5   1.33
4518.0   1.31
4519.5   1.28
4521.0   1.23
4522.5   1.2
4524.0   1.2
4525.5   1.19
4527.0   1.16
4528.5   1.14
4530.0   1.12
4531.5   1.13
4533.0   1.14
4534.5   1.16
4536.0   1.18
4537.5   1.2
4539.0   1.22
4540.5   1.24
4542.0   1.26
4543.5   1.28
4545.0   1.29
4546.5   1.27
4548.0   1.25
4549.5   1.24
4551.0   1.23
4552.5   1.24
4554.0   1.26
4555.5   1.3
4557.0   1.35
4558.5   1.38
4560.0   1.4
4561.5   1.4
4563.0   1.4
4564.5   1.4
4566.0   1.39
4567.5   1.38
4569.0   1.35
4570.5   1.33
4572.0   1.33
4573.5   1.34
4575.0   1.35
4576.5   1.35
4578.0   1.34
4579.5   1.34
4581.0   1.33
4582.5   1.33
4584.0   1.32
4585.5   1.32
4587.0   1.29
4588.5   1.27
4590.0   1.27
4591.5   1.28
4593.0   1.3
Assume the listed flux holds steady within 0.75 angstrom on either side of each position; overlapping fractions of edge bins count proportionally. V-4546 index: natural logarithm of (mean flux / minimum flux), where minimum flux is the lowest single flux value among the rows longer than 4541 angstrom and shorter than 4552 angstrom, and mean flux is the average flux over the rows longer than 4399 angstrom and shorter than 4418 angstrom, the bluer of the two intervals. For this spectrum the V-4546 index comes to -0.15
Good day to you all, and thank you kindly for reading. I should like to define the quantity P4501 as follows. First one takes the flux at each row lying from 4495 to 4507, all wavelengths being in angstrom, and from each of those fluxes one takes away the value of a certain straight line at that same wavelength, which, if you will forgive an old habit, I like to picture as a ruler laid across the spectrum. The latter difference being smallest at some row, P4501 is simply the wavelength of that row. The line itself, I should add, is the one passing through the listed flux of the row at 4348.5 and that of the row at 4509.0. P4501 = 4495.5 angstrom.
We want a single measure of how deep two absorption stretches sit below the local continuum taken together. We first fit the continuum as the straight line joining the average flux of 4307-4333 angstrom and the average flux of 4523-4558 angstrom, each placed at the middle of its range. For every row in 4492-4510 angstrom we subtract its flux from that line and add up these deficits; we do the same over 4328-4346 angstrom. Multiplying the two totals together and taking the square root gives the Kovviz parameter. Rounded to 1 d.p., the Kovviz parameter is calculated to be 1.4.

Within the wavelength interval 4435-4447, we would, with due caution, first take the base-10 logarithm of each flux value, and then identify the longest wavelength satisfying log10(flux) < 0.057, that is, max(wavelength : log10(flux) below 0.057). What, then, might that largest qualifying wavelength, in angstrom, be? 4443.0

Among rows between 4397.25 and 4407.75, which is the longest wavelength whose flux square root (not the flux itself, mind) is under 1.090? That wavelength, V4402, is 4407.0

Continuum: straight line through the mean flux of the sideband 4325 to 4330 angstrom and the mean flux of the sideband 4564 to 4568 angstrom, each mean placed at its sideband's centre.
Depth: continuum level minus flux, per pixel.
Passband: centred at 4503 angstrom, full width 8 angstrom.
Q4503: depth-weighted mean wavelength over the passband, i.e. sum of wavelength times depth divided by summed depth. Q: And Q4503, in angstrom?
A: 4503.3 angstrom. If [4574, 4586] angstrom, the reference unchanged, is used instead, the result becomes 4581.0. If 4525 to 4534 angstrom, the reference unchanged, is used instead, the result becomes 4529.6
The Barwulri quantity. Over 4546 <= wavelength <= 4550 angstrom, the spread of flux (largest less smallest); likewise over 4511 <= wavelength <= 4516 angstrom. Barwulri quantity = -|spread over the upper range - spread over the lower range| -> 0.000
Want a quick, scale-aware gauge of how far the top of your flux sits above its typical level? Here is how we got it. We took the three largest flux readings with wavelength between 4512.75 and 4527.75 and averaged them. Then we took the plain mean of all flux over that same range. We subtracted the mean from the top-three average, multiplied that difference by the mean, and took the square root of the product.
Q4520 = 0.29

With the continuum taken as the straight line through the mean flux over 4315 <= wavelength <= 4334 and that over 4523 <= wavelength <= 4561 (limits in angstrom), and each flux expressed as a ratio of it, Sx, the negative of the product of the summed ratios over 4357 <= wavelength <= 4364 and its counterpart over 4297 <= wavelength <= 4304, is -19.4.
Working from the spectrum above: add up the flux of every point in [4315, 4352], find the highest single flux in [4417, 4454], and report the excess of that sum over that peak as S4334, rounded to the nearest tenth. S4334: 23.7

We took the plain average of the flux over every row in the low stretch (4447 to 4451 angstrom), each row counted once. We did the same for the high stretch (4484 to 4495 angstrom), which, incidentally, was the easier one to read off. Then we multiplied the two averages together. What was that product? 1.57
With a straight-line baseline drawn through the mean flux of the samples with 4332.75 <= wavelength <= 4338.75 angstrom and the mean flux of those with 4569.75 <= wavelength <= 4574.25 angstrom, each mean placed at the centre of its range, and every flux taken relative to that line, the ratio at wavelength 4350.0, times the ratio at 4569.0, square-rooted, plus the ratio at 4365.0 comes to 2.043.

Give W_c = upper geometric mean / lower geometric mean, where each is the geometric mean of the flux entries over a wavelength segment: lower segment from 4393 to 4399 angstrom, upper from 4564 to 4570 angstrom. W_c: 1.34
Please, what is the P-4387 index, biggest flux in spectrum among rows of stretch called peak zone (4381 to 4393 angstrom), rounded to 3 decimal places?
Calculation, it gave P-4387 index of 1.010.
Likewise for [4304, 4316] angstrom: 0.907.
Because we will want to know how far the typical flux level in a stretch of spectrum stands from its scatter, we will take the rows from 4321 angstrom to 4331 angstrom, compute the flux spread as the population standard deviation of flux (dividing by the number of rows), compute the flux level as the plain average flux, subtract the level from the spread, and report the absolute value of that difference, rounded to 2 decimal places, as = 0.95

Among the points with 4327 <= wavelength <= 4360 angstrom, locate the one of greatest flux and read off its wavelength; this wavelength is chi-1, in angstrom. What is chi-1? 4359.0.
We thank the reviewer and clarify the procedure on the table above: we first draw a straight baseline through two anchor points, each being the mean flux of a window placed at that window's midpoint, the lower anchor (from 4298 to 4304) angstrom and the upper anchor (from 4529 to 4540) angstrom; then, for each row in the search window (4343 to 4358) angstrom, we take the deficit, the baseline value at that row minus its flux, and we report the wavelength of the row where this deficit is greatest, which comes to 4351.5 angstrom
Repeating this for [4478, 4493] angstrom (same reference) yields 4492.5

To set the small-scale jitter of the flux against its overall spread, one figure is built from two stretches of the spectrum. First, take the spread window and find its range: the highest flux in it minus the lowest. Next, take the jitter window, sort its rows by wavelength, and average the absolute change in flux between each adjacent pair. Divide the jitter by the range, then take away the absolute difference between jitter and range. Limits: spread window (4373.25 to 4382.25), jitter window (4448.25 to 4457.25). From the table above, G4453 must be 0.41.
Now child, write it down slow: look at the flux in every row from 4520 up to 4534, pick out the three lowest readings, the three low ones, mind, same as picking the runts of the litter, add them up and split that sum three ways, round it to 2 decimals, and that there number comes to 1.13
